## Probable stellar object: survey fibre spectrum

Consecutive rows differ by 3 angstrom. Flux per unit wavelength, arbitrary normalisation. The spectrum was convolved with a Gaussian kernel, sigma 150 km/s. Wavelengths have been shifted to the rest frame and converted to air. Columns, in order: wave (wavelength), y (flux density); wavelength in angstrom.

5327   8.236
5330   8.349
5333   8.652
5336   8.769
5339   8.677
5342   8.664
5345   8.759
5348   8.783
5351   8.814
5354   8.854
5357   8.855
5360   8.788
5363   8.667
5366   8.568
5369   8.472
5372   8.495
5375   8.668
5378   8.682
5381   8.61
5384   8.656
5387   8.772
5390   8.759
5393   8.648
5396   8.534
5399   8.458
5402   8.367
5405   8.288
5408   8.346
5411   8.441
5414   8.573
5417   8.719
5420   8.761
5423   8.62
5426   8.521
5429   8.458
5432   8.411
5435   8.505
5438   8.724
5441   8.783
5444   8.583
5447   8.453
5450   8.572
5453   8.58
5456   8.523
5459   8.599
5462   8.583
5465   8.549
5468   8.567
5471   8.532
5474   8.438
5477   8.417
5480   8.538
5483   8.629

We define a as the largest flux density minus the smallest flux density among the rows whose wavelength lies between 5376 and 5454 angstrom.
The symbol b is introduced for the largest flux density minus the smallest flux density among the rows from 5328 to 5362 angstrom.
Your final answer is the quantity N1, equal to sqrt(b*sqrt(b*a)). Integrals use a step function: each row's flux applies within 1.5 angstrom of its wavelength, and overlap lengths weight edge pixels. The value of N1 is 0.50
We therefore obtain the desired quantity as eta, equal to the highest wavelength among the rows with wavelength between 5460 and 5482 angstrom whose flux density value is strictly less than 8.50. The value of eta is 5477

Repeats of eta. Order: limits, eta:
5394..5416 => 5411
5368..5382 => 5372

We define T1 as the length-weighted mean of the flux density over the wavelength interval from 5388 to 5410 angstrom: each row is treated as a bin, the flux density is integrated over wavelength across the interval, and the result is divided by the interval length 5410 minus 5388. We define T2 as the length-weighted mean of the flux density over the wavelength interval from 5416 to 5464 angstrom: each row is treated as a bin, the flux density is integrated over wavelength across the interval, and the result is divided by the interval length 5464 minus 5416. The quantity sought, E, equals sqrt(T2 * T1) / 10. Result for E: 0.854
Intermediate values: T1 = 8.49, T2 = 8.585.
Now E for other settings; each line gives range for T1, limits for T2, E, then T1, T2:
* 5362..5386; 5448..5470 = 0.858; 8.60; 8.564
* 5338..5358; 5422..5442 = 0.867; 8.77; 8.568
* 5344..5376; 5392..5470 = 0.862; 8.70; 8.544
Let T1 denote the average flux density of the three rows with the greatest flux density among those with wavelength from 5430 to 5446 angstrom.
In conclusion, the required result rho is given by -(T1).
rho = -8.70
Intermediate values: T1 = 8.70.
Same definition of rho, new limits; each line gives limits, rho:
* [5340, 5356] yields -8.82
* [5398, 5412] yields -8.42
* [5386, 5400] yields -8.73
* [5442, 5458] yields -8.58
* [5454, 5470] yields -8.58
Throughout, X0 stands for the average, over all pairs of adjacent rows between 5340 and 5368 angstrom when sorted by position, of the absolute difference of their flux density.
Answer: 0.060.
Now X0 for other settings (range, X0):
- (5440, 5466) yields 0.080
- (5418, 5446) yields 0.115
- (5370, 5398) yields 0.082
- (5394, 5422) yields 0.090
